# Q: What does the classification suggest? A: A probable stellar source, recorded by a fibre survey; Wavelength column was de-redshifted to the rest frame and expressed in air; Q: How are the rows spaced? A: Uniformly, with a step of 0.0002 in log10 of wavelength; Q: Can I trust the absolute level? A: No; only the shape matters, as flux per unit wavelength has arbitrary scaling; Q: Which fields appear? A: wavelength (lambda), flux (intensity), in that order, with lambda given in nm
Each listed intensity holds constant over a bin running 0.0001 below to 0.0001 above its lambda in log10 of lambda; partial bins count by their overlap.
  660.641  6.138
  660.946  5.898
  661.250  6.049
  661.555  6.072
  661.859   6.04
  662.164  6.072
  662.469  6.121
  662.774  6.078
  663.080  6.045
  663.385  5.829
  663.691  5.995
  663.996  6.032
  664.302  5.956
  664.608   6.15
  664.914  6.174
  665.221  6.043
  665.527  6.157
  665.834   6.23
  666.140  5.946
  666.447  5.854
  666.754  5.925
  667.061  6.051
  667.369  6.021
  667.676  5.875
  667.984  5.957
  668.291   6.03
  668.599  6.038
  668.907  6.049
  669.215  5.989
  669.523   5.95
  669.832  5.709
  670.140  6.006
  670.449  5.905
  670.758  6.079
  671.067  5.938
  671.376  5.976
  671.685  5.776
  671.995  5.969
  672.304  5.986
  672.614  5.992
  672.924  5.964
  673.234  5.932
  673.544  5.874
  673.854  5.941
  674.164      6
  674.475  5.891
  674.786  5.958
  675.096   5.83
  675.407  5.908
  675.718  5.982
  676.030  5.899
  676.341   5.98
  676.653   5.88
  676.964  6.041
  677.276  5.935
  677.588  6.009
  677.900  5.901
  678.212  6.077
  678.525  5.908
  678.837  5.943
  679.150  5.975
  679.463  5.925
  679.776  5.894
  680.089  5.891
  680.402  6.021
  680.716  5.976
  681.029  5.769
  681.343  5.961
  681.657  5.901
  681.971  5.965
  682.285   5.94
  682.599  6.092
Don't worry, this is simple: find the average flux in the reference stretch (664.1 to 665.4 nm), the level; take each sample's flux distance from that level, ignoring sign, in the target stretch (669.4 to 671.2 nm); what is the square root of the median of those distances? 0.37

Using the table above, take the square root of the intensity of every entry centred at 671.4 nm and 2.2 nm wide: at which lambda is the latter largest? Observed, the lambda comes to 670.758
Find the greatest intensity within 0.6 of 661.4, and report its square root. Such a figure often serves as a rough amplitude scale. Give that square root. 2.46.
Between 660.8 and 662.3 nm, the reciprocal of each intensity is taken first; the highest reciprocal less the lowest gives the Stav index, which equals 0.0049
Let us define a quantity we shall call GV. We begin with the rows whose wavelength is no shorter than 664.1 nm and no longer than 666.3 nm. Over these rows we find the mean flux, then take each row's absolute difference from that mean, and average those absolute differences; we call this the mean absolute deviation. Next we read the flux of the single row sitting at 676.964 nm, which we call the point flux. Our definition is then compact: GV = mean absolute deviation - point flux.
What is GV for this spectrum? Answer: -5.945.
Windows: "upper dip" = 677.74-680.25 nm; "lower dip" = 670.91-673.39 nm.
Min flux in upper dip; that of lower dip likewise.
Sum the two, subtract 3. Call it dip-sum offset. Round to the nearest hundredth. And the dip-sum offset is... 8.67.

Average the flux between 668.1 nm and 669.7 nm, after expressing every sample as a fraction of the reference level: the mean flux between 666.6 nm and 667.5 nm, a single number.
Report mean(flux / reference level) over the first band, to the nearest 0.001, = 1.002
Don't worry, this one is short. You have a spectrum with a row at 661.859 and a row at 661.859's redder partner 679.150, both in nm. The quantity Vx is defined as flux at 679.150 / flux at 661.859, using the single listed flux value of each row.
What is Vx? 0.99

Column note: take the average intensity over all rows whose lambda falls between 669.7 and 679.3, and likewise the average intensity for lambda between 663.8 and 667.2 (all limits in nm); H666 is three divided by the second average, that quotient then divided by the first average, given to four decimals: 0.0835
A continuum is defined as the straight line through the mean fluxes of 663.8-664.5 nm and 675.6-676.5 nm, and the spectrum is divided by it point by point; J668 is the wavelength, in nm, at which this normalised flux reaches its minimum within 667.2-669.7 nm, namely 667.676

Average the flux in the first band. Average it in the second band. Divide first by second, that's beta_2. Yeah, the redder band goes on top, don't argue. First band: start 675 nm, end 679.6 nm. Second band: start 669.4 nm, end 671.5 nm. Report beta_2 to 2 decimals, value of 1.00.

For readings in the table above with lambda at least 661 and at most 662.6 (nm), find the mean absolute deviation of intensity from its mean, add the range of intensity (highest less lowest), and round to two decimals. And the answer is 0.10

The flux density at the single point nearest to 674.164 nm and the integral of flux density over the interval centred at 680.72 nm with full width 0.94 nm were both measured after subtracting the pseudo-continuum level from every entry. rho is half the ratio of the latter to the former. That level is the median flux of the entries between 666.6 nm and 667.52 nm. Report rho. 2.2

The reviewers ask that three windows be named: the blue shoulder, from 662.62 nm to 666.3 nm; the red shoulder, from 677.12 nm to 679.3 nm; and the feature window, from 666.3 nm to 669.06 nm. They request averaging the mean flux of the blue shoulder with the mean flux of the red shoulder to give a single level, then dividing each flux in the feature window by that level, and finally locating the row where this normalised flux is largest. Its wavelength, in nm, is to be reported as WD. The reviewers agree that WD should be 667.061 nm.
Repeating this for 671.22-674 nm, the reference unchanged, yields 672.614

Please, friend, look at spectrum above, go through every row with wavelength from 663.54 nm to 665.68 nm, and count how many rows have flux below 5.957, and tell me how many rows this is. 1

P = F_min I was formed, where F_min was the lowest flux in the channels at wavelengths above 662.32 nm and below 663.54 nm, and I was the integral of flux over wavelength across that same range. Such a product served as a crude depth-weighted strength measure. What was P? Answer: 42.8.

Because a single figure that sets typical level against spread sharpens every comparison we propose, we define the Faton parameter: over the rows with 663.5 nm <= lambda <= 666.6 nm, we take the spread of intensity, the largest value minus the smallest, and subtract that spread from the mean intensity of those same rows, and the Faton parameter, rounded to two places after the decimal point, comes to 5.68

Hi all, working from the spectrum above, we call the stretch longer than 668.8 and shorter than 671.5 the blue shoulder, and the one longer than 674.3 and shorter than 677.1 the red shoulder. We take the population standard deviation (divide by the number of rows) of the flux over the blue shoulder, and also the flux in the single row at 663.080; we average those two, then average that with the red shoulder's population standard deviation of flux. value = 1.57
